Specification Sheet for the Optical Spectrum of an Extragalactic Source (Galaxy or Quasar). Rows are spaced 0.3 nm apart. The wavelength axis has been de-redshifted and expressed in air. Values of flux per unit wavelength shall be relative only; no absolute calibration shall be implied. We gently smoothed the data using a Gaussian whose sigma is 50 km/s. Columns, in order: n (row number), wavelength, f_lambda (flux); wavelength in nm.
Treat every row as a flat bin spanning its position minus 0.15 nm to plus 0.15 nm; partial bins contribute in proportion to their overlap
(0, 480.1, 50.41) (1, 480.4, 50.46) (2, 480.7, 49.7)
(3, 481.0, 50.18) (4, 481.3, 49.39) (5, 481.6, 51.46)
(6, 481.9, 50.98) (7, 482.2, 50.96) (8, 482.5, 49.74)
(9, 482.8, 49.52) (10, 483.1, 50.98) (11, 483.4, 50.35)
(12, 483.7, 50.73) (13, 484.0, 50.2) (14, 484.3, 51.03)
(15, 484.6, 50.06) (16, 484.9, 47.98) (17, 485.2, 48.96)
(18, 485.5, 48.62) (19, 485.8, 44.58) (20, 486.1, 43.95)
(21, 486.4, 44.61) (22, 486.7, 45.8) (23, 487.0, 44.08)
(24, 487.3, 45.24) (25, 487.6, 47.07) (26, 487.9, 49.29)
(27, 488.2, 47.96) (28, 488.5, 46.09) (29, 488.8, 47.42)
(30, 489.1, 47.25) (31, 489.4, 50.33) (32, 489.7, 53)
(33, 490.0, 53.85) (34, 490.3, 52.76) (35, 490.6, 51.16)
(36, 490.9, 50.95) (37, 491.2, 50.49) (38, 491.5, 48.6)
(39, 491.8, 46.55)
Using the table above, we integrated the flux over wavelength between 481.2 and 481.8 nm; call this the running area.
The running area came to 30.3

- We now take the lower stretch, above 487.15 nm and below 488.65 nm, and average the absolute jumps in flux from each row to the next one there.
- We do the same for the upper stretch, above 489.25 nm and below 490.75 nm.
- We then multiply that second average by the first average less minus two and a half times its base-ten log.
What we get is 3.8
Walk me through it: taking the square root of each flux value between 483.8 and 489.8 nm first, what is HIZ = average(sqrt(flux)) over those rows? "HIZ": 6.90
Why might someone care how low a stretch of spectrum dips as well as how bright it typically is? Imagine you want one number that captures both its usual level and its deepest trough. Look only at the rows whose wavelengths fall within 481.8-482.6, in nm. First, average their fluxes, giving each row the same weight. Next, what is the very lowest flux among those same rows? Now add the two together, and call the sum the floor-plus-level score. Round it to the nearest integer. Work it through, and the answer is 100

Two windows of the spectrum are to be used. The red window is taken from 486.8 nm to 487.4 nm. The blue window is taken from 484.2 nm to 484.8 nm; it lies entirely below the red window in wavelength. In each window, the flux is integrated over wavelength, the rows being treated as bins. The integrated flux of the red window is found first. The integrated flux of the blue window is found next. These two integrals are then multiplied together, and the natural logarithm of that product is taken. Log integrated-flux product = 6.70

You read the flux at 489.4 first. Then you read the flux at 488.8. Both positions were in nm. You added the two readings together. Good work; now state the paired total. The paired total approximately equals 98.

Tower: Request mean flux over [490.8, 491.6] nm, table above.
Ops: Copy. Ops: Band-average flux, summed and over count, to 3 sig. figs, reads 50.0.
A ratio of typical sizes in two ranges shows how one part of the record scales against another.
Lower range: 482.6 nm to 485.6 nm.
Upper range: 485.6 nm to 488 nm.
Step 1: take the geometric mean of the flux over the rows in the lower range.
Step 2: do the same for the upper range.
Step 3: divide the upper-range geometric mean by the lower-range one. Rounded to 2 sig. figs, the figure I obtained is 0.91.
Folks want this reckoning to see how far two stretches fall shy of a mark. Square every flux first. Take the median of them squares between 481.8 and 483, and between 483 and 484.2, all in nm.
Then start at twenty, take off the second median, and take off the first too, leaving -5070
